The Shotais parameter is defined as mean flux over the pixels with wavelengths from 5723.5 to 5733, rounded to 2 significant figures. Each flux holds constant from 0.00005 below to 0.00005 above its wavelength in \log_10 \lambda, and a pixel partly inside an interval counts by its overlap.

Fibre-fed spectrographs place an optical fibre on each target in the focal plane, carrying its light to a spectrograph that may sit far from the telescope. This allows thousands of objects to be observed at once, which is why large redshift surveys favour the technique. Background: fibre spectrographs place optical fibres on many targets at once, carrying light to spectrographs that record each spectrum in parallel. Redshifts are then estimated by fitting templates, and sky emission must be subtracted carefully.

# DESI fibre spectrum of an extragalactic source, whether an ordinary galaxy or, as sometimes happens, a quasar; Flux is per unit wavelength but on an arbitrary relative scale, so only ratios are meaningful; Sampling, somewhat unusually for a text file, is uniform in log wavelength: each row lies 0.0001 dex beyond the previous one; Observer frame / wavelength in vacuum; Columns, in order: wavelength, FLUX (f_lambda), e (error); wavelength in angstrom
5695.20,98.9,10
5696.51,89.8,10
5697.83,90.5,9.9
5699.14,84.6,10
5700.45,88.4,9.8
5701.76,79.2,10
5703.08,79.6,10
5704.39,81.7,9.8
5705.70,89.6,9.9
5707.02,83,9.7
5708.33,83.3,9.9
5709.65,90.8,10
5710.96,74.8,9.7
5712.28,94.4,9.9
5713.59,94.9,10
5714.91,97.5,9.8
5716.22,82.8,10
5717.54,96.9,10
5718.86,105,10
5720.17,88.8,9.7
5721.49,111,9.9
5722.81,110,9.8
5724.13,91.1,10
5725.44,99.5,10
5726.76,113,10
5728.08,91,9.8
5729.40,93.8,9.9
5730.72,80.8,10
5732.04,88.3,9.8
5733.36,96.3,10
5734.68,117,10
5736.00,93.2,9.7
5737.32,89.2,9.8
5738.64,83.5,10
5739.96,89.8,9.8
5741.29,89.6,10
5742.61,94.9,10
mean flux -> 94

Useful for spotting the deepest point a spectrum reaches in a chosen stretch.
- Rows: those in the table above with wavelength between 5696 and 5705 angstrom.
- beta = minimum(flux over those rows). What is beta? 79.2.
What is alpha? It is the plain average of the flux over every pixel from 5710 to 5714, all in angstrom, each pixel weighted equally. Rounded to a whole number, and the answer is 88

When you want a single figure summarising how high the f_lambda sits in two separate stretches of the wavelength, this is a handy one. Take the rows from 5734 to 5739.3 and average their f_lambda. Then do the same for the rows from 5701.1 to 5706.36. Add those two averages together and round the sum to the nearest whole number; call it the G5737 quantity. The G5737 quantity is 178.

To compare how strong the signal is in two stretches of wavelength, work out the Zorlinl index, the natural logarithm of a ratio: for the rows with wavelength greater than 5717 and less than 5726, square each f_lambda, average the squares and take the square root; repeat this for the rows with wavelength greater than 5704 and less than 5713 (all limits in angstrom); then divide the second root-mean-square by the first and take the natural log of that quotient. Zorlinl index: -0.16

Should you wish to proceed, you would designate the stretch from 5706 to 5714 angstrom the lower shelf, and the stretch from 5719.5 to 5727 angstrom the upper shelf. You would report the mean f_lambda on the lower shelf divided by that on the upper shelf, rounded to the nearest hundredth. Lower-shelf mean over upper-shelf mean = 0.85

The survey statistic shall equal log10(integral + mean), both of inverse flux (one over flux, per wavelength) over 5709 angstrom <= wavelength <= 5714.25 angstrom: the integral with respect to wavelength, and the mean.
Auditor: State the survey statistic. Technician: -1.15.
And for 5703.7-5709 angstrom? -1.13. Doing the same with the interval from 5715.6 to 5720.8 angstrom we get -1.17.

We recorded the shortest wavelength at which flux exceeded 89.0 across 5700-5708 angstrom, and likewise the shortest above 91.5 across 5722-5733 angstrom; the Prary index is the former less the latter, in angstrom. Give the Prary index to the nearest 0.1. -17.1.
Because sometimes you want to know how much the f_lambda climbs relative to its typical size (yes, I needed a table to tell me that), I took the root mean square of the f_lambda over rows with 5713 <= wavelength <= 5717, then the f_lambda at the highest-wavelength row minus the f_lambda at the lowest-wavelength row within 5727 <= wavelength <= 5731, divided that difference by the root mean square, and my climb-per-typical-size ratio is -0.11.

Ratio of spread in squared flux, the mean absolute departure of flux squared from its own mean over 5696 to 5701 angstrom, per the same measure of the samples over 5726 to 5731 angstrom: 0.18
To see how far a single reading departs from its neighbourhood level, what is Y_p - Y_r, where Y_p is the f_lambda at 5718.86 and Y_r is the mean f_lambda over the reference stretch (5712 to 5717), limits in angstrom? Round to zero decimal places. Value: 13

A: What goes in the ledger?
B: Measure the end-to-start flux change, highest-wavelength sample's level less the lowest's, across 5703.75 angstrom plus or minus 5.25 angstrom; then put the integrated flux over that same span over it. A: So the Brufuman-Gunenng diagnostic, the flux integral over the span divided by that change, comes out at -676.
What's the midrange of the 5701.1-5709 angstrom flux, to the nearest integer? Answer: 84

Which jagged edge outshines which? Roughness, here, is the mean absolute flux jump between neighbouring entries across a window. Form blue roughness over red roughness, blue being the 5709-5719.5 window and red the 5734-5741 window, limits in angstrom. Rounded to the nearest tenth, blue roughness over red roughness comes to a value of 1.1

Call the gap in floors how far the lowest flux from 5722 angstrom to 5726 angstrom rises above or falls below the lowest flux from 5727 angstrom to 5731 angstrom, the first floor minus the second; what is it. 10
